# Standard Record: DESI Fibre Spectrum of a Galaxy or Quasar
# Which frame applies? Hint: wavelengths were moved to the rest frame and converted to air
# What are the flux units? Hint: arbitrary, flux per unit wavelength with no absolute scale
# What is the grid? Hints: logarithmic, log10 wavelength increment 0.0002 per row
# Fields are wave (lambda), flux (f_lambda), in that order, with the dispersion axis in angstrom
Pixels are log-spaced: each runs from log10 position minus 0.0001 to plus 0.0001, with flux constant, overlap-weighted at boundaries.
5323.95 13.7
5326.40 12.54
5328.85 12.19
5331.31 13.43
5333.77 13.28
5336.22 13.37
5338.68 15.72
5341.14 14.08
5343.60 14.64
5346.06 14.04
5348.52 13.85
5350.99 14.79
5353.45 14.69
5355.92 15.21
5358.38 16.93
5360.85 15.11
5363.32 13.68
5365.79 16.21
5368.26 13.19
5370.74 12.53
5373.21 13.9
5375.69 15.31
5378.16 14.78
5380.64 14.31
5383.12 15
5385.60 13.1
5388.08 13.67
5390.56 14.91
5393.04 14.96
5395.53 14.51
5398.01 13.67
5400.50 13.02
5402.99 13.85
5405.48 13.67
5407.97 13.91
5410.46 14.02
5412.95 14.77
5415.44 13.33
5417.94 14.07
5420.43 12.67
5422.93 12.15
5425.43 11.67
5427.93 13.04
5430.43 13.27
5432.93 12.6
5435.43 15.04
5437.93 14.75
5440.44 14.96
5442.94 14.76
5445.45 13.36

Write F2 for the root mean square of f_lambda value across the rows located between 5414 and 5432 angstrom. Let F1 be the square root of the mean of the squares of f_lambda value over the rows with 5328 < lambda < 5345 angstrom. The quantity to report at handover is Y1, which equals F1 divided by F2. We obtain 1.07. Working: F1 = 13.9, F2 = 12.9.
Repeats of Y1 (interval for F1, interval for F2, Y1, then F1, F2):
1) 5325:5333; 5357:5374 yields 0.87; 12.7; 14.6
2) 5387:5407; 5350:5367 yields 0.92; 14.0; 15.3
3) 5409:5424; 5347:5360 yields 0.89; 13.5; 15.1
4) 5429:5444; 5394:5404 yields 1.04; 14.3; 13.8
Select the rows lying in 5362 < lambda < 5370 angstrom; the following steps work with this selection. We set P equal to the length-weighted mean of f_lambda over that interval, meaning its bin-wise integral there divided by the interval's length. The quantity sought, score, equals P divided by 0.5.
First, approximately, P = 14.2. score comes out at 28.5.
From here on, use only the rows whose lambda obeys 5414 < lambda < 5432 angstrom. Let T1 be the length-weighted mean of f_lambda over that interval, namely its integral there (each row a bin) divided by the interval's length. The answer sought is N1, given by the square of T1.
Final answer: 166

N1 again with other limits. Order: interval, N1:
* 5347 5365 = 222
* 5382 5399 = 204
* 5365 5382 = 204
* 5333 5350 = 201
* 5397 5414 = 191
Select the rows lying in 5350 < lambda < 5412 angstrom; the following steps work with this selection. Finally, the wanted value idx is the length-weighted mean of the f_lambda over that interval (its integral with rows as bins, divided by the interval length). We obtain 14.4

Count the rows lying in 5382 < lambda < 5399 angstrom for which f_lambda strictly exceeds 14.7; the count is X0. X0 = 3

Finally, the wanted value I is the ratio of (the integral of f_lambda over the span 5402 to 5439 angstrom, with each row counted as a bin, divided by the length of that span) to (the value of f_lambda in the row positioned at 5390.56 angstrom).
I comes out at 0.91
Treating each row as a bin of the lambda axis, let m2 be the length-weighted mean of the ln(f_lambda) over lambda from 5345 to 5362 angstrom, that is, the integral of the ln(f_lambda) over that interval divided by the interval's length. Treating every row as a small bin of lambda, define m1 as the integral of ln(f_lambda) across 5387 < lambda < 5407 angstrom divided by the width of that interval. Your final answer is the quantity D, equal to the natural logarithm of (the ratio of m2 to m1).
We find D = 0.02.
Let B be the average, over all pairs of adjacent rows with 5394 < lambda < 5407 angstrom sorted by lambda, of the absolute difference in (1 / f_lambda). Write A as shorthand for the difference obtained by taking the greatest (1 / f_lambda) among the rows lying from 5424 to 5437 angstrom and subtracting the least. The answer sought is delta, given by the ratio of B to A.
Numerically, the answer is 0.18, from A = 0.019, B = 0.0034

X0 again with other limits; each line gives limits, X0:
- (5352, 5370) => 4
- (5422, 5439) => 2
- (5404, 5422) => 1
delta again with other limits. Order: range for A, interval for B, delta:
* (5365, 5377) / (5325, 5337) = 0.15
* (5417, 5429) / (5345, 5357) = 0.14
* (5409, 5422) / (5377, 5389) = 0.41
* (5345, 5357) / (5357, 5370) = 1.53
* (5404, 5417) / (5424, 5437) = 0.93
